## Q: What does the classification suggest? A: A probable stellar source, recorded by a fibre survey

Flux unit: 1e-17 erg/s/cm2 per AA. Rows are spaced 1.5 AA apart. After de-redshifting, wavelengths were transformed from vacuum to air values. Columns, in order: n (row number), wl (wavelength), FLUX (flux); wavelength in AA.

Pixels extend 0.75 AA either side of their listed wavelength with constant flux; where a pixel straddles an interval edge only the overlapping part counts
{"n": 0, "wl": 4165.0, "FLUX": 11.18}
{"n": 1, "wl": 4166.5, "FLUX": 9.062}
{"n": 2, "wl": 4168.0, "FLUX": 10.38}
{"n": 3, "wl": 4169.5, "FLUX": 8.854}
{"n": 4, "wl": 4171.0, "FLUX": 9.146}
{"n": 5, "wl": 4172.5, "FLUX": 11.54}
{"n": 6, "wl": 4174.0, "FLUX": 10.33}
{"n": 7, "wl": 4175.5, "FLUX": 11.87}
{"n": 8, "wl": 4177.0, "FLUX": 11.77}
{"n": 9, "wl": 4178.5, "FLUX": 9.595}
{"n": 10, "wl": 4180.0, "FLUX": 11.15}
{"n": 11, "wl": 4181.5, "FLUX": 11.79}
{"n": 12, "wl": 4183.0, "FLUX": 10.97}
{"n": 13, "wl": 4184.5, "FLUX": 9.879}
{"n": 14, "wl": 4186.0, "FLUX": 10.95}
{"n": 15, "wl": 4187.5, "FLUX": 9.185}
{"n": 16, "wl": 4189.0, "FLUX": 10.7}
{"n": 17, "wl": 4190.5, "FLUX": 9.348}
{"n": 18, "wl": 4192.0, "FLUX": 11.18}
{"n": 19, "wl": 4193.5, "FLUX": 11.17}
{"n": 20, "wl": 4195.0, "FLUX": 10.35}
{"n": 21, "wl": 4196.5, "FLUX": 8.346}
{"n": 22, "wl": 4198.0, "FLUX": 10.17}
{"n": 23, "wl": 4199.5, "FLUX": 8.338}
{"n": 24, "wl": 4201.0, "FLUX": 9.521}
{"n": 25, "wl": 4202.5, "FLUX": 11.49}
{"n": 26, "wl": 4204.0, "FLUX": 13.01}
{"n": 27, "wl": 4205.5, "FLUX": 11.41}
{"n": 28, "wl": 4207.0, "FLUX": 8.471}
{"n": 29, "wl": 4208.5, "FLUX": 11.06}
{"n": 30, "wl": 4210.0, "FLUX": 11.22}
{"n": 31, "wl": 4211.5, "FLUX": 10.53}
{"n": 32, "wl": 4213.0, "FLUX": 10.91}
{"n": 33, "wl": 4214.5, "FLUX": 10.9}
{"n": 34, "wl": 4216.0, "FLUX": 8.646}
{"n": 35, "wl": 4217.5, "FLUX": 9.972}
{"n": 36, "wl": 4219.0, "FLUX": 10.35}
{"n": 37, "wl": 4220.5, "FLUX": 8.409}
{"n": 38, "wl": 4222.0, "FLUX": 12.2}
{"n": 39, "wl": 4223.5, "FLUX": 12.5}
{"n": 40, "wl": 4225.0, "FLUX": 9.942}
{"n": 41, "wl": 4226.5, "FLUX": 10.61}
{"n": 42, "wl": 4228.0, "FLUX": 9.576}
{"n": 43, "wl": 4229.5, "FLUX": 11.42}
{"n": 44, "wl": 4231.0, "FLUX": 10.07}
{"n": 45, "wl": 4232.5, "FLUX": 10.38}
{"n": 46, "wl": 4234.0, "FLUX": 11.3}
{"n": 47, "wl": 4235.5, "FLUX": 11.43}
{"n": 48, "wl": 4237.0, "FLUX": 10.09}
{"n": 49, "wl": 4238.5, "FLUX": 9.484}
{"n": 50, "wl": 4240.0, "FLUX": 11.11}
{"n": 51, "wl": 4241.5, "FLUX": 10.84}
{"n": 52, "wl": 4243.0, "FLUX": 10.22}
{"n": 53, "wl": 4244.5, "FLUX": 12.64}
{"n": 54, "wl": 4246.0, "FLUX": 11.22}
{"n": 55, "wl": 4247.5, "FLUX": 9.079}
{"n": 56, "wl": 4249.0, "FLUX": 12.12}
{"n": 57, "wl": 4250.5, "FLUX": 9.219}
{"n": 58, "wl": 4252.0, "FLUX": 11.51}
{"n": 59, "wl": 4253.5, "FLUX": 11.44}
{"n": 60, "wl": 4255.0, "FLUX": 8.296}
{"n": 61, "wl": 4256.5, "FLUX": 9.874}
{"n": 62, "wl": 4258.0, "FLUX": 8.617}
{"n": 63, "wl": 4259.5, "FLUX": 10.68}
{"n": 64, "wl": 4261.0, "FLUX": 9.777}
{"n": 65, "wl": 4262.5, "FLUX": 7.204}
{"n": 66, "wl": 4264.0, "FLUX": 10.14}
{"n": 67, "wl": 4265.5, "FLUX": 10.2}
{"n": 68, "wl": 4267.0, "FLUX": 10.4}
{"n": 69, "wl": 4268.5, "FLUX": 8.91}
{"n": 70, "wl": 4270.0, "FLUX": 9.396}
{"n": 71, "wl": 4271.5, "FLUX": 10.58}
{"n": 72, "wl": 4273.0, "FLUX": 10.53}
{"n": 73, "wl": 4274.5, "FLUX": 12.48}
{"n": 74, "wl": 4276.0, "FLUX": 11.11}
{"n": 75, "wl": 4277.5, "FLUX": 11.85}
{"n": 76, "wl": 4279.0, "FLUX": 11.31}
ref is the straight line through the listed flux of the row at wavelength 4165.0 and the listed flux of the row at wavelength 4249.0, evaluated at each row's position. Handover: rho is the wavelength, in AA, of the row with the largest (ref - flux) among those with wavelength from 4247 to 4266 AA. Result 4262.5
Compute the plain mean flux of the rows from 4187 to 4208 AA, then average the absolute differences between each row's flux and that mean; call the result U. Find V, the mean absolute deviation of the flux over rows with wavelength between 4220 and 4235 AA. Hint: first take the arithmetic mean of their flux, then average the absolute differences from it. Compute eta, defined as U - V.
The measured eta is 0.17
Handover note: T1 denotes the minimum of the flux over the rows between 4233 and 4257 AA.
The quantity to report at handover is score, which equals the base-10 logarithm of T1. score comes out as 0.9189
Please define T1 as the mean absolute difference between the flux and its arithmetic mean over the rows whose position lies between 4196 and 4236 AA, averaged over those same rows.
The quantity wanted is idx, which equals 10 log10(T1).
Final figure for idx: 0.1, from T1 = 1.01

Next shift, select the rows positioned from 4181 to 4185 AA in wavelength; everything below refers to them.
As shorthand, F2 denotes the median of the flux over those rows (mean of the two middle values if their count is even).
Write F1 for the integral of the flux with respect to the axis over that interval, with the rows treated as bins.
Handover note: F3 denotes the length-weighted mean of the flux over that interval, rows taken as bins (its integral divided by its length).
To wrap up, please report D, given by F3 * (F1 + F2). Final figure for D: 593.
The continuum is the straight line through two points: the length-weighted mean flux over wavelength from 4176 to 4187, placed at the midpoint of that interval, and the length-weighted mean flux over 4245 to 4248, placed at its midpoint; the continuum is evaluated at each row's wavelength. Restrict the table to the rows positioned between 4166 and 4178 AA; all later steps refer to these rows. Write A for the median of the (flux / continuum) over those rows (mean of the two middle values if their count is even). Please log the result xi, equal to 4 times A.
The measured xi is 3.79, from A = 0.95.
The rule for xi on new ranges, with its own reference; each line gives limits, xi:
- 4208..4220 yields 4.02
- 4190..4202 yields 3.67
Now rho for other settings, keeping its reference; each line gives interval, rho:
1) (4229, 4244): 4238.5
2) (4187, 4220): 4199.5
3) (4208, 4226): 4220.5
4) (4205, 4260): 4255.0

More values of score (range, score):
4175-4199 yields 0.9215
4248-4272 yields 0.8576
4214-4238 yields 0.9247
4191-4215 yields 0.9211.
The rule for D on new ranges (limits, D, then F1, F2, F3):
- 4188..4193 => 650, 52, 10.7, 10.4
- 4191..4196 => 691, 53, 11.2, 10.7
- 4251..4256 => 652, 52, 11.4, 10.3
